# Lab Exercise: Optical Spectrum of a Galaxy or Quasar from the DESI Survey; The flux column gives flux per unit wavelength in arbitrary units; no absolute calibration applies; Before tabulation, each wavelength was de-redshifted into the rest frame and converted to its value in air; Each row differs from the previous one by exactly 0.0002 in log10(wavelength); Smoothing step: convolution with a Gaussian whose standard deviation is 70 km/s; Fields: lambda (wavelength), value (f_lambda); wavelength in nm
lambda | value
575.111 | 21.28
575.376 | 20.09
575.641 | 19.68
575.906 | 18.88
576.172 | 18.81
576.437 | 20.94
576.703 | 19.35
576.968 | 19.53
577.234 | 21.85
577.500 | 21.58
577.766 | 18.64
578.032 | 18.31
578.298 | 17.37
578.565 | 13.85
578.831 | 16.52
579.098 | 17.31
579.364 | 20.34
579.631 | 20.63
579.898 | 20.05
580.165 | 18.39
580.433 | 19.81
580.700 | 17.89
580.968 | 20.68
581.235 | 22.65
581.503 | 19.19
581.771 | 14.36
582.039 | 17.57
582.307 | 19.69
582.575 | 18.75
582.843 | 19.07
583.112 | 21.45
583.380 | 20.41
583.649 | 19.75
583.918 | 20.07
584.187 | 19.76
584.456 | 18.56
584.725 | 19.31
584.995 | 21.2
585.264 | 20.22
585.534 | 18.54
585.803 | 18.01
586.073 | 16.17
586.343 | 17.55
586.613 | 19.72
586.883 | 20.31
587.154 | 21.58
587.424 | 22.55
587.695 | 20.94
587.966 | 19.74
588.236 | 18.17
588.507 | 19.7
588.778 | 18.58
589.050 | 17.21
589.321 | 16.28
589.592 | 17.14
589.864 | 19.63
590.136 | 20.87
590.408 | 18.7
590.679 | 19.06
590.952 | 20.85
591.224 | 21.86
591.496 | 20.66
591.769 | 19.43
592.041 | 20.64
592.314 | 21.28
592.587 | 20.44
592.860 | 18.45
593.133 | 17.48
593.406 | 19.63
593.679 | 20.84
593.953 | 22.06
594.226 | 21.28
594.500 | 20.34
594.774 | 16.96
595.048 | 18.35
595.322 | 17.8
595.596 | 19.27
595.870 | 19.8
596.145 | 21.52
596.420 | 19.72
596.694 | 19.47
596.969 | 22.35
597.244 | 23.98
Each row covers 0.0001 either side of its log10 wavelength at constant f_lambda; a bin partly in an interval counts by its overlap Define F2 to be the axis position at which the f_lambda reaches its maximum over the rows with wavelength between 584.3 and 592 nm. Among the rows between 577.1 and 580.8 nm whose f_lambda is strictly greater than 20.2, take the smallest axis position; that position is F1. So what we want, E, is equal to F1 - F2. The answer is -10.19 nm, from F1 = 577.234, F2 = 587.424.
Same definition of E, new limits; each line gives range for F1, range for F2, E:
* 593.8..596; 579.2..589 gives 12.72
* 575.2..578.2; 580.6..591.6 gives -4.80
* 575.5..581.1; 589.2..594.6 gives -17.52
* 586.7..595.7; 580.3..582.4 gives 5.65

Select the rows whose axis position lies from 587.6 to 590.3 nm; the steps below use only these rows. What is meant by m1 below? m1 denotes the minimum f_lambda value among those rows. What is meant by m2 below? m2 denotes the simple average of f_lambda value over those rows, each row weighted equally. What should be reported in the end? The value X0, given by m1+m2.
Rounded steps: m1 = 16.28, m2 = 18.8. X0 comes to 35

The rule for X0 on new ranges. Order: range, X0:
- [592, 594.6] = 38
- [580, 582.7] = 33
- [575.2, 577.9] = 39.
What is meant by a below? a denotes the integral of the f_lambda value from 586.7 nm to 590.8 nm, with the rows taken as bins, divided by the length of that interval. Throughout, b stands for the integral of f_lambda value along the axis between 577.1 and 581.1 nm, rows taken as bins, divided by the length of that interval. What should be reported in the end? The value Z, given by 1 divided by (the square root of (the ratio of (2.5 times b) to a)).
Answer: 0.641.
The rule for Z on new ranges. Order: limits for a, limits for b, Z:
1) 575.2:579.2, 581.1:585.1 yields 0.623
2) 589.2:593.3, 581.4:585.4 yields 0.636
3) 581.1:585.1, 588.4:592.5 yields 0.632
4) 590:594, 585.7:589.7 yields 0.652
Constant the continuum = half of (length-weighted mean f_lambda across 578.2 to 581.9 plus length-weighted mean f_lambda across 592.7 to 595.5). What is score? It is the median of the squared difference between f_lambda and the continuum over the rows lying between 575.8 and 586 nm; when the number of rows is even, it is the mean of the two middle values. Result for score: 1.2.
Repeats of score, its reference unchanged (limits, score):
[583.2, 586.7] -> 0.8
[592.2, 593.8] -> 2.2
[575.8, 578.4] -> 0.4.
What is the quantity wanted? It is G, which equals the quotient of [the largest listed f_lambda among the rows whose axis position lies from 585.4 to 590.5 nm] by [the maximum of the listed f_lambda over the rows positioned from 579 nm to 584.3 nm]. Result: 1.00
